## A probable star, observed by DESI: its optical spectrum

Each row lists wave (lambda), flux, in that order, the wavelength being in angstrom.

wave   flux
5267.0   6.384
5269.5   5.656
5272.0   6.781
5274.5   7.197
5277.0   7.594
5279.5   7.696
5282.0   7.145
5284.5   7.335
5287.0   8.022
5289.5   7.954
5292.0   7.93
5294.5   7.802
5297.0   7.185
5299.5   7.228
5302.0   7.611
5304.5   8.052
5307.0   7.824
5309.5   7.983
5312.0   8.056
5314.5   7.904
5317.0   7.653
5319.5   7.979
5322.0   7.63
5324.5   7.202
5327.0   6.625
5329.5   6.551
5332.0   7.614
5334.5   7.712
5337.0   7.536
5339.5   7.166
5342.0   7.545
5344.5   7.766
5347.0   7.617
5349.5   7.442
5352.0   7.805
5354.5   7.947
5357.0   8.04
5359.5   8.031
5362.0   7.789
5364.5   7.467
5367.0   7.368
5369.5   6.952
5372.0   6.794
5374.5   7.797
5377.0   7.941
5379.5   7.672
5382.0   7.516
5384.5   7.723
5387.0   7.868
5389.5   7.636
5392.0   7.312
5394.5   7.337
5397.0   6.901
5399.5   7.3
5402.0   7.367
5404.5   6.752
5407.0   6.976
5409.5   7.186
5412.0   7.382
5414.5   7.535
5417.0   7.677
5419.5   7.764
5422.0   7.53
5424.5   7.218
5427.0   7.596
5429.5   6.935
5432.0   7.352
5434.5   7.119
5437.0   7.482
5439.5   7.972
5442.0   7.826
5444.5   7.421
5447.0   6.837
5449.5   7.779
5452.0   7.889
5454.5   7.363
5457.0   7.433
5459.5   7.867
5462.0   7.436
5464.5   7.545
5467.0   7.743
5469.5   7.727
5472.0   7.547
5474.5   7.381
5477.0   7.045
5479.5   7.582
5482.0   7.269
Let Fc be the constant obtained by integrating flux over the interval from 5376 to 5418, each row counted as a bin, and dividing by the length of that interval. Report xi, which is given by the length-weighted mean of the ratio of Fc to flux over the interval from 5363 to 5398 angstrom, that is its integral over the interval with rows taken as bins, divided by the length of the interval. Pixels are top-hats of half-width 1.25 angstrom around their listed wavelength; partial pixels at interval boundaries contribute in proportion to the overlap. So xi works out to 1.00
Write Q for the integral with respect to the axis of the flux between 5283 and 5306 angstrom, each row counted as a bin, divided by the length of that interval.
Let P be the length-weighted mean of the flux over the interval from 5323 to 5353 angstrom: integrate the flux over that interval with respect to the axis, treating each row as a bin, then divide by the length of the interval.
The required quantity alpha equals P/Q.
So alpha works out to 0.96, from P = 7.38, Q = 7.68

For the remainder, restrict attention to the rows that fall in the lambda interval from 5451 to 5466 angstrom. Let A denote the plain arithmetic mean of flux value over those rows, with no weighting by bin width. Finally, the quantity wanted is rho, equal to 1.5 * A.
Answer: 11.4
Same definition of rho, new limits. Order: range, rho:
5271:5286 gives 10.9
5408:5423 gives 11.3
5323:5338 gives 10.8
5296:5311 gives 11.5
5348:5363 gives 11.8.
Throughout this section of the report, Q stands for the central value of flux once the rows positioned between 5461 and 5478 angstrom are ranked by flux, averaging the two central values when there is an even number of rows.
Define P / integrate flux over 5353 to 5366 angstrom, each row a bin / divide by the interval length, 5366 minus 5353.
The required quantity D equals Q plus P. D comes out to 15.4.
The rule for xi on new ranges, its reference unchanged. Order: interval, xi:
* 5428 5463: 0.99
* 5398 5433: 1.01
